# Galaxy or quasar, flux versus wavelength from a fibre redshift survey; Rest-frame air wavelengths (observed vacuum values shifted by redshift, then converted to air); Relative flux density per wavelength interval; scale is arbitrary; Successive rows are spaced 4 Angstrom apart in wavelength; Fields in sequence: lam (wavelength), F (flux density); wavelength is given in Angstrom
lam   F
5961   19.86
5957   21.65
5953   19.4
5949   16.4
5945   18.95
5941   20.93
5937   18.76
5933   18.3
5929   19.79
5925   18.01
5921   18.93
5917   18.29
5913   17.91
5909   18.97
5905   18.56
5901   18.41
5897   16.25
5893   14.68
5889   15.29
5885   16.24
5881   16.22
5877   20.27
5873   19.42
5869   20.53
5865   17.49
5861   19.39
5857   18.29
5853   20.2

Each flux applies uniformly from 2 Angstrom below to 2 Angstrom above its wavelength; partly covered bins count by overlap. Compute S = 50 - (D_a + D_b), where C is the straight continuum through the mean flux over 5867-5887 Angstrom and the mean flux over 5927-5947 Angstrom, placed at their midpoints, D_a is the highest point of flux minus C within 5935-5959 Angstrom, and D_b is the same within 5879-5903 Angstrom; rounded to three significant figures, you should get 48.4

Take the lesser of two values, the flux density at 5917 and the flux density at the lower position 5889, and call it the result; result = 15.3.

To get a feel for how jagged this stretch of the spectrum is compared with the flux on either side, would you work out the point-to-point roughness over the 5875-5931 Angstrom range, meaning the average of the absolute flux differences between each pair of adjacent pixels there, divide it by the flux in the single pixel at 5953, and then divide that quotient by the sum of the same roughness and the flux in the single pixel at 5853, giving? 0.0027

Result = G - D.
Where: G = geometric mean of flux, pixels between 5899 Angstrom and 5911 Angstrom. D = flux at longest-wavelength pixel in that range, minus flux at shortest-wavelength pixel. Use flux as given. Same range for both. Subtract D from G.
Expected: 18.1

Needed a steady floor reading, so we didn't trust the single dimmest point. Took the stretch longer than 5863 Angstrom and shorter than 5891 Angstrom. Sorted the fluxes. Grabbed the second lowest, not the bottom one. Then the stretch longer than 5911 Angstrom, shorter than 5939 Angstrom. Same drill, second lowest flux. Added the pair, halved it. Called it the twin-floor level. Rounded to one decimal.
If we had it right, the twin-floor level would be 17.1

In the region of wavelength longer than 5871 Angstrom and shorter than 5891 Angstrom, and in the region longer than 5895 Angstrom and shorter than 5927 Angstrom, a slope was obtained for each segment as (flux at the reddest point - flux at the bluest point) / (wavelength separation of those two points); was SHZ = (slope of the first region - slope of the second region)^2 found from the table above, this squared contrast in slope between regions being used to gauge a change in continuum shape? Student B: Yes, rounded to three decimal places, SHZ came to 0.103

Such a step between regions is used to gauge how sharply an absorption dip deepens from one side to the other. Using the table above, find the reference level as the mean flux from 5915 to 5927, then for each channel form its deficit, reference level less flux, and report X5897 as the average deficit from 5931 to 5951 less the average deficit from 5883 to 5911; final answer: -1.8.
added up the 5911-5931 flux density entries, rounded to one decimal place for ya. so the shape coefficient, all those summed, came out 92.9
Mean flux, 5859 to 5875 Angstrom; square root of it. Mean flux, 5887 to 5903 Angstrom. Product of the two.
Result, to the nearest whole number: 71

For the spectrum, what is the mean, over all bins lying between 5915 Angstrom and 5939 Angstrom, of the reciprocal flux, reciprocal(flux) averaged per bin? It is 0.0536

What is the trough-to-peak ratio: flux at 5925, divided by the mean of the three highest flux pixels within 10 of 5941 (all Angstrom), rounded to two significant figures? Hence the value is 0.92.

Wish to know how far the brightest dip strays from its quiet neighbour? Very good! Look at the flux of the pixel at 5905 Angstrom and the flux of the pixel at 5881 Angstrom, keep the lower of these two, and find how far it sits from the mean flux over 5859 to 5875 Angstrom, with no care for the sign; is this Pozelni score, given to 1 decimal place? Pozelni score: 3.0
